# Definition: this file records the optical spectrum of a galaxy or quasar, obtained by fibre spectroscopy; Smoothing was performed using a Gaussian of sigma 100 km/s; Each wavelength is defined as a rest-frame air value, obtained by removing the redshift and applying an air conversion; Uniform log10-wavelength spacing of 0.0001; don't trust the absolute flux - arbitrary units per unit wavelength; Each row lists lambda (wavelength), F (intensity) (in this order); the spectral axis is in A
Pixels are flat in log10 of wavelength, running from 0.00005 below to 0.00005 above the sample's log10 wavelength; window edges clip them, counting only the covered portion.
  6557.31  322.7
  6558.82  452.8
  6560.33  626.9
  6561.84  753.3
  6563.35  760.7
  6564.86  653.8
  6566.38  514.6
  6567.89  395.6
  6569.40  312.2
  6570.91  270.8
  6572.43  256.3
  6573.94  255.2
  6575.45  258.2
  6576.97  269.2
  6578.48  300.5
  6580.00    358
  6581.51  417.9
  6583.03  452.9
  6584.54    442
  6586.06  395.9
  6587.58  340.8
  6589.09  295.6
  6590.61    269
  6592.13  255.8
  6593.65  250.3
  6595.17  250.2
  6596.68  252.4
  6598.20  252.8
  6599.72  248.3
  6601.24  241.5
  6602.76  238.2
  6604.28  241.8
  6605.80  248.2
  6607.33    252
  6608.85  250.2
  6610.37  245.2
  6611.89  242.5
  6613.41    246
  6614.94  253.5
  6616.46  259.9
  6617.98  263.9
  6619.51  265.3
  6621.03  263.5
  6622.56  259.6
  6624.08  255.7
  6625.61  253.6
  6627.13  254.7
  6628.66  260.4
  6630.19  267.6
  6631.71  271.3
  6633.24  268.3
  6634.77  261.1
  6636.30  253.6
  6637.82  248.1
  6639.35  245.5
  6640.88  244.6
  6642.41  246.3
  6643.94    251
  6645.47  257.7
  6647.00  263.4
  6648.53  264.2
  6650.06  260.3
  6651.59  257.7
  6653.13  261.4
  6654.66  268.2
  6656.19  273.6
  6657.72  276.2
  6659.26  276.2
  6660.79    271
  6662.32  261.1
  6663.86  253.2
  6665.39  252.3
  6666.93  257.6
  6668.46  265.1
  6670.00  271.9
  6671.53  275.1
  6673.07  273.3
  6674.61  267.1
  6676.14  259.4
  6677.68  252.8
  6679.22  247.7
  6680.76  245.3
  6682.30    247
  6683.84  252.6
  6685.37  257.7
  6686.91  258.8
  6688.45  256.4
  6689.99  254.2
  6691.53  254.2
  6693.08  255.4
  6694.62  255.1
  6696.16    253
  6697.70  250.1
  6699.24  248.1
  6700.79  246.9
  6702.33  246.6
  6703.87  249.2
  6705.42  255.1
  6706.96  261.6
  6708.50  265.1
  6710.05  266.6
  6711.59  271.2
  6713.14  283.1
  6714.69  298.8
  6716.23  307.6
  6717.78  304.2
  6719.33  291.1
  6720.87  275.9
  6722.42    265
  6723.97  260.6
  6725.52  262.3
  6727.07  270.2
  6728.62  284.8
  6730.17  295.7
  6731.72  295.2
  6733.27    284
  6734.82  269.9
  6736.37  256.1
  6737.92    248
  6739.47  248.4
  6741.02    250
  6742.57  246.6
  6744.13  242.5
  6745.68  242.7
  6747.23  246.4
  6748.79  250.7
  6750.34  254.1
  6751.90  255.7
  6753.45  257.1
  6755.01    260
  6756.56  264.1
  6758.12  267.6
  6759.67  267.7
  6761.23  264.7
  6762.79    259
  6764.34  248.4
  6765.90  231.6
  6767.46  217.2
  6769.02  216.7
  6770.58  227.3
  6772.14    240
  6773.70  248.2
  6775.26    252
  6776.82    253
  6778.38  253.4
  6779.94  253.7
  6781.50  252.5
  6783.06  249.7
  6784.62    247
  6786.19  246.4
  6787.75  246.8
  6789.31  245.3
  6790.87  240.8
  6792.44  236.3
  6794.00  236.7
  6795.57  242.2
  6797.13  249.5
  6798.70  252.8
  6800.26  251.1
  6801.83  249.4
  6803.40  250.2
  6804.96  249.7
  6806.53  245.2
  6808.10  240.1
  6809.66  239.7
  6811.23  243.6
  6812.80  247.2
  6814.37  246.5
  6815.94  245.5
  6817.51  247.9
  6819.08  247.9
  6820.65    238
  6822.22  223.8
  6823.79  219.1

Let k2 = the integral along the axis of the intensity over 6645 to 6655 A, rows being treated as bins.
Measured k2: 2616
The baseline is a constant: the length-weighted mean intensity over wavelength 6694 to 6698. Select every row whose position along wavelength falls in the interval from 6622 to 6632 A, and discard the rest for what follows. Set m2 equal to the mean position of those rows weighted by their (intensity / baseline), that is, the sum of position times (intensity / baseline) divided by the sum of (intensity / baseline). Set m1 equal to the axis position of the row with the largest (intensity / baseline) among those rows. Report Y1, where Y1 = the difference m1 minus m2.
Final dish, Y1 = 4.5 A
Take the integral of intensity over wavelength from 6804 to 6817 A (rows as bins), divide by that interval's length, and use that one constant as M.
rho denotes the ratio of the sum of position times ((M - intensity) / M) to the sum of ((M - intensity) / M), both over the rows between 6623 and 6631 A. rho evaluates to 6627.8 A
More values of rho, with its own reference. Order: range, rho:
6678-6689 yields 6685.8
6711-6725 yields 6717.1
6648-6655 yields 6651.8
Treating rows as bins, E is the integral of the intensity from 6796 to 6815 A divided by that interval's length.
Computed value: 247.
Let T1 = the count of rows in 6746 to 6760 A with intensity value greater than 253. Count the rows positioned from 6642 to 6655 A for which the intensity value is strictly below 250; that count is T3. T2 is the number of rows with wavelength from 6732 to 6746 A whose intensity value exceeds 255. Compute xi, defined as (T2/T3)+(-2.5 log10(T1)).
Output 0.9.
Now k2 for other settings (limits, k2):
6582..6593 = 3858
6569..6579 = 2727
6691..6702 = 2766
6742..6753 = 2735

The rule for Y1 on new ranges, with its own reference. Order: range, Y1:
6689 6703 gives -3.0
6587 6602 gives -6.5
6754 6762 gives 1.5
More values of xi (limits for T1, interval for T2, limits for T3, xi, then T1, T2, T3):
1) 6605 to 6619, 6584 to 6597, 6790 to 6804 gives -0.2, 3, 6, 6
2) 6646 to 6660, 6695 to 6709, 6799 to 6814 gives -2.0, 9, 3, 7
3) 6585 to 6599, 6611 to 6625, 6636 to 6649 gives -0.2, 5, 6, 4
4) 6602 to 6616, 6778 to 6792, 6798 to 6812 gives 0.0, 1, 0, 6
